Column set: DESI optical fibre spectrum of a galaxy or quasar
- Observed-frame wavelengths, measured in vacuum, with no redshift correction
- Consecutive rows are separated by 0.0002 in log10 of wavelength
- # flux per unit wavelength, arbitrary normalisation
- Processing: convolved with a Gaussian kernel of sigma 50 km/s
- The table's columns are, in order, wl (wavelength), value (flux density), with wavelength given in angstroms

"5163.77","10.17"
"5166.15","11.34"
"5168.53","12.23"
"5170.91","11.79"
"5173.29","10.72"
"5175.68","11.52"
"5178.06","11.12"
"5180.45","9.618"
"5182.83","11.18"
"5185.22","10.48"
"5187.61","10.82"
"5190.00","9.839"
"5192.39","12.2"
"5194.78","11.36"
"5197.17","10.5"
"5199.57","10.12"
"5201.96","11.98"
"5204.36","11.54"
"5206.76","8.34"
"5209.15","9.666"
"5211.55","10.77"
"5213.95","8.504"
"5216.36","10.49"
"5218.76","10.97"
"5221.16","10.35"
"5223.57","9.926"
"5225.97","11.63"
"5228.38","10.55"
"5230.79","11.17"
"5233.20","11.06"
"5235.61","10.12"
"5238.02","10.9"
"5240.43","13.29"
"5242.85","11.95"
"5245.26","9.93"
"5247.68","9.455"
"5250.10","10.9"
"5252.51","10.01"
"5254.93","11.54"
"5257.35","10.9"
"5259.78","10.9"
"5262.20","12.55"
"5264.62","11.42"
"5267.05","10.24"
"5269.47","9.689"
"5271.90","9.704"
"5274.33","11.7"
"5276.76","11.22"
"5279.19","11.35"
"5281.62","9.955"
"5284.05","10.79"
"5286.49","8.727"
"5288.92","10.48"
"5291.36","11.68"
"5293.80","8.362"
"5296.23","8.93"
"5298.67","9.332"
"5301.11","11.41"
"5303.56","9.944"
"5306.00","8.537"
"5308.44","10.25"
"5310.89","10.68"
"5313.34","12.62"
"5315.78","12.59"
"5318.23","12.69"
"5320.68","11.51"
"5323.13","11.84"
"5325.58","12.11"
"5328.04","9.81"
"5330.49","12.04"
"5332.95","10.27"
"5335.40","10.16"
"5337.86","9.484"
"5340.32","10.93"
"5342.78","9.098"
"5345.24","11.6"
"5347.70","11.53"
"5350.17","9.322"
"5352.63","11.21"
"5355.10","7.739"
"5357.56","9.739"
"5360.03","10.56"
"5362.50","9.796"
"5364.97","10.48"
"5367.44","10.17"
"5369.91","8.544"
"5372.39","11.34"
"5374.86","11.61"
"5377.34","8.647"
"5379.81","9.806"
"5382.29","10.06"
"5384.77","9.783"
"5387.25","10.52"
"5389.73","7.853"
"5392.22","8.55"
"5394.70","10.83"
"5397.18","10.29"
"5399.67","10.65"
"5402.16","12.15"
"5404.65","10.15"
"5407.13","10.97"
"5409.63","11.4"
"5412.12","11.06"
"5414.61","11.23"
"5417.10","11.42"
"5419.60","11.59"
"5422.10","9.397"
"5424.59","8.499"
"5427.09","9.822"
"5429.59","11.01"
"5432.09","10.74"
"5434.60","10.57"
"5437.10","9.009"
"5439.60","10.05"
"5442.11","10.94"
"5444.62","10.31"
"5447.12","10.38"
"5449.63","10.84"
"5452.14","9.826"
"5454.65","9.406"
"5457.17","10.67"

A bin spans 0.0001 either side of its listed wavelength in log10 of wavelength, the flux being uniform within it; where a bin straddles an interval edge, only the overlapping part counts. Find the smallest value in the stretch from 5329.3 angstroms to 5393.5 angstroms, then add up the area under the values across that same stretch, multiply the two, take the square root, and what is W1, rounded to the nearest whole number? 71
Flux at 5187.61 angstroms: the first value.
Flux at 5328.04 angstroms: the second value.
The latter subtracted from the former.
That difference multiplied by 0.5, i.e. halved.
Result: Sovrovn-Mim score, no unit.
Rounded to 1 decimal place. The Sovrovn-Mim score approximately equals 0.5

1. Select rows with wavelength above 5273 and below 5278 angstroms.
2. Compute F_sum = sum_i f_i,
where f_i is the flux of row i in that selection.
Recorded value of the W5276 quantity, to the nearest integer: 23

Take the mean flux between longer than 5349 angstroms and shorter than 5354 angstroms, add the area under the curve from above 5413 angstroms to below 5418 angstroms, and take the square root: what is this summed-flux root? 8.17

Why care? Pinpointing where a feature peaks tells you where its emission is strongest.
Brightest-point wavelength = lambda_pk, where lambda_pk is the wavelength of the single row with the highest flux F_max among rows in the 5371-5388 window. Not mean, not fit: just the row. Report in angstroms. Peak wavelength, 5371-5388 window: 5374.86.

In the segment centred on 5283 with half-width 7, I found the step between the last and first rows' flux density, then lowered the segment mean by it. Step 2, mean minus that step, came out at 11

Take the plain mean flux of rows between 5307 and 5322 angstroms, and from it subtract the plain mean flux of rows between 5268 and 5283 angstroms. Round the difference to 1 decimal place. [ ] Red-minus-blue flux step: 1.1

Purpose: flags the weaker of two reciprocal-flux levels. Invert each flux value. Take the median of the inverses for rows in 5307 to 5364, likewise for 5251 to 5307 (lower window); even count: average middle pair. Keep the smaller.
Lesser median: 0.0936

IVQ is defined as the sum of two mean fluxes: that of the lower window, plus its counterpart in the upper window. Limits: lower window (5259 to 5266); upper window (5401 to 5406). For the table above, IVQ 22.8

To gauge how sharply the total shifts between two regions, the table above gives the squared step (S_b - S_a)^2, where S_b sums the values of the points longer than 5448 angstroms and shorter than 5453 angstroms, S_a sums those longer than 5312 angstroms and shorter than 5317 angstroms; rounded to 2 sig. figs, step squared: 21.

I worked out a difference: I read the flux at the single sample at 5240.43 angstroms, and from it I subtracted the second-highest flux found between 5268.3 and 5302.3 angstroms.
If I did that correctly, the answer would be 1.6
